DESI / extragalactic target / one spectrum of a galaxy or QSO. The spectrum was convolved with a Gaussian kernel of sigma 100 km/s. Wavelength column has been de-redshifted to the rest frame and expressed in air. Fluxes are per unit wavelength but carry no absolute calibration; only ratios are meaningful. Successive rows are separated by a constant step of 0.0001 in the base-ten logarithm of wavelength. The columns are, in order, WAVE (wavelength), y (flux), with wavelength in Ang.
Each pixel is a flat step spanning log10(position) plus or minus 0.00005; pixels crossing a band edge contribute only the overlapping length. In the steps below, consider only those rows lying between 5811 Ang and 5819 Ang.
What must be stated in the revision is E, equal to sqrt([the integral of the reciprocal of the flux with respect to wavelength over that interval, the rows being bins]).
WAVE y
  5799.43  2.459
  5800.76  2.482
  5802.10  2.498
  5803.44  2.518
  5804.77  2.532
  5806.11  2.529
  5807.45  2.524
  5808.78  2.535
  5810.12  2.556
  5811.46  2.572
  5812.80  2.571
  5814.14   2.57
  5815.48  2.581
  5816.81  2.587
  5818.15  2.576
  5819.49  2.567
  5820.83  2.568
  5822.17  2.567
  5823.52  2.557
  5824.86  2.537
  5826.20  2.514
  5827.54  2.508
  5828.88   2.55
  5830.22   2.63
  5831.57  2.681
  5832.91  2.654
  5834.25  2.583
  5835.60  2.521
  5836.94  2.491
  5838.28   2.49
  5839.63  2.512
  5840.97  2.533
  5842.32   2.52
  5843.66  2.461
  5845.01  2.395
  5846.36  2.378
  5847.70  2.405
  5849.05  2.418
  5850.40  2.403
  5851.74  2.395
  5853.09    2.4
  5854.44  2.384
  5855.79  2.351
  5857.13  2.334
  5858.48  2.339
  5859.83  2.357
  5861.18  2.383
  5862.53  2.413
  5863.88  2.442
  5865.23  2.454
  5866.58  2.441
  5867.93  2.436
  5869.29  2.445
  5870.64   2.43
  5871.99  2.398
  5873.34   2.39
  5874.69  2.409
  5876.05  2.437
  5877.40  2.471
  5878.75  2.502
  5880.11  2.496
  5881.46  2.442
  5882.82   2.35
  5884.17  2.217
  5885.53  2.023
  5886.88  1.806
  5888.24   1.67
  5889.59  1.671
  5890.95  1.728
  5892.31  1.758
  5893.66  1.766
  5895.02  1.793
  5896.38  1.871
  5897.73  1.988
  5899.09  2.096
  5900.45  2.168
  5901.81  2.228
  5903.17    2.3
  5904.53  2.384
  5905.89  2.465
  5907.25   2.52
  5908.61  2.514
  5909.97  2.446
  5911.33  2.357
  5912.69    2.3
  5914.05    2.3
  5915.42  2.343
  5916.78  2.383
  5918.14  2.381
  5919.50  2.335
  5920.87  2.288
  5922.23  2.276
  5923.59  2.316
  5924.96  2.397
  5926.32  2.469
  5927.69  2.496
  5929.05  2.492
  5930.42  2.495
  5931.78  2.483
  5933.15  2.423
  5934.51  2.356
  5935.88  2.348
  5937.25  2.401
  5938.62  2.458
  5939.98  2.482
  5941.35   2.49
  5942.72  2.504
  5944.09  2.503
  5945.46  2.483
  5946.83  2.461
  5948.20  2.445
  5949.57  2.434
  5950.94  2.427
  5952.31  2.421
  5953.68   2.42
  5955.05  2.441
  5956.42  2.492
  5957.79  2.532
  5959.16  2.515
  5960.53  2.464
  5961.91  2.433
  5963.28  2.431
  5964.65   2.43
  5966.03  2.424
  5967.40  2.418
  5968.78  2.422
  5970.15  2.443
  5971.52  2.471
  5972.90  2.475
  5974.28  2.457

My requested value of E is 1.76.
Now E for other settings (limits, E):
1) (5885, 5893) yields 2.13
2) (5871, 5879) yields 1.82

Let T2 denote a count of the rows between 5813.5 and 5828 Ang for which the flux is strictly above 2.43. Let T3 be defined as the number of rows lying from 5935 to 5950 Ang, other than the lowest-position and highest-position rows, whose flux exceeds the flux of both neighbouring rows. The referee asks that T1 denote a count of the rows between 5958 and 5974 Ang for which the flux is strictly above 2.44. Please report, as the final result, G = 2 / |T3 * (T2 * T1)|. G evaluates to 0.036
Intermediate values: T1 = 5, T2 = 11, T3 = 1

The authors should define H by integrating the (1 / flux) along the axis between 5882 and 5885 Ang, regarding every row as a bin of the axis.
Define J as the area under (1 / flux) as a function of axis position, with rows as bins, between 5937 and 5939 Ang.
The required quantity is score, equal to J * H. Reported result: 1.08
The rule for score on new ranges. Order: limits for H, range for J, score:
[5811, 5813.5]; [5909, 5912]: 1.21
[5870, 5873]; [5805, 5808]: 1.48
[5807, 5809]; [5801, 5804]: 0.95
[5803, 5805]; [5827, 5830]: 0.94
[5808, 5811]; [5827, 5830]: 1.39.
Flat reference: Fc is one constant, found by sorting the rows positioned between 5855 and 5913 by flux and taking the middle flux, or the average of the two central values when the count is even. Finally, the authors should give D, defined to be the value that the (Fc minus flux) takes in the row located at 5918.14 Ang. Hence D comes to -0.02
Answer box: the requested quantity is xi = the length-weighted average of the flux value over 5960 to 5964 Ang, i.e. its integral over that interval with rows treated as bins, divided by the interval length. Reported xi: 2.44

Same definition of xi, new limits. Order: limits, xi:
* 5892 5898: 1.83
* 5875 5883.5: 2.45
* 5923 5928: 2.41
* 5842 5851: 2.42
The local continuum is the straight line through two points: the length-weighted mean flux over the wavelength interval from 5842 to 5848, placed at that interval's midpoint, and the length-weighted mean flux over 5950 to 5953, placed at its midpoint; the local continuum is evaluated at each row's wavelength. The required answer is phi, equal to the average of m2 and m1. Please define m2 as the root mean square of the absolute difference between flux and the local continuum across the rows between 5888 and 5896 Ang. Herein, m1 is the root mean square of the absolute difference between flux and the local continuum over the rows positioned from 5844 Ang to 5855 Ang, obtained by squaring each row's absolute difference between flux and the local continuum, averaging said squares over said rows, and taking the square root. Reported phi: 0.37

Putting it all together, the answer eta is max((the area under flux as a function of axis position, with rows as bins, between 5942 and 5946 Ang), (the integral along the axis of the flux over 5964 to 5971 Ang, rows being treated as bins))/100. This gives 0.170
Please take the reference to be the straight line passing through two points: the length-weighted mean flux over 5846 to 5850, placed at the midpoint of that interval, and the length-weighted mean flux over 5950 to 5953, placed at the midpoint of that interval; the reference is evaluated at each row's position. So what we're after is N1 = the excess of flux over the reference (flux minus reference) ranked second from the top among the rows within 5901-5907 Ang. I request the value -0.03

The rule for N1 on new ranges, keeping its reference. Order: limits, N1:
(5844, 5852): 0.00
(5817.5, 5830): 0.17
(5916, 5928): 0.05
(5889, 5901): -0.32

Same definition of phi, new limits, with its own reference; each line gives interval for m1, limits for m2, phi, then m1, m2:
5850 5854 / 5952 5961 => 0.05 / 0.030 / 0.06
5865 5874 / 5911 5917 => 0.06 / 0.022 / 0.10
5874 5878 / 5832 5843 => 0.07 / 0.027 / 0.12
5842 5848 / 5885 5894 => 0.36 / 0.052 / 0.66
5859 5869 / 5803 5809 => 0.07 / 0.035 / 0.10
